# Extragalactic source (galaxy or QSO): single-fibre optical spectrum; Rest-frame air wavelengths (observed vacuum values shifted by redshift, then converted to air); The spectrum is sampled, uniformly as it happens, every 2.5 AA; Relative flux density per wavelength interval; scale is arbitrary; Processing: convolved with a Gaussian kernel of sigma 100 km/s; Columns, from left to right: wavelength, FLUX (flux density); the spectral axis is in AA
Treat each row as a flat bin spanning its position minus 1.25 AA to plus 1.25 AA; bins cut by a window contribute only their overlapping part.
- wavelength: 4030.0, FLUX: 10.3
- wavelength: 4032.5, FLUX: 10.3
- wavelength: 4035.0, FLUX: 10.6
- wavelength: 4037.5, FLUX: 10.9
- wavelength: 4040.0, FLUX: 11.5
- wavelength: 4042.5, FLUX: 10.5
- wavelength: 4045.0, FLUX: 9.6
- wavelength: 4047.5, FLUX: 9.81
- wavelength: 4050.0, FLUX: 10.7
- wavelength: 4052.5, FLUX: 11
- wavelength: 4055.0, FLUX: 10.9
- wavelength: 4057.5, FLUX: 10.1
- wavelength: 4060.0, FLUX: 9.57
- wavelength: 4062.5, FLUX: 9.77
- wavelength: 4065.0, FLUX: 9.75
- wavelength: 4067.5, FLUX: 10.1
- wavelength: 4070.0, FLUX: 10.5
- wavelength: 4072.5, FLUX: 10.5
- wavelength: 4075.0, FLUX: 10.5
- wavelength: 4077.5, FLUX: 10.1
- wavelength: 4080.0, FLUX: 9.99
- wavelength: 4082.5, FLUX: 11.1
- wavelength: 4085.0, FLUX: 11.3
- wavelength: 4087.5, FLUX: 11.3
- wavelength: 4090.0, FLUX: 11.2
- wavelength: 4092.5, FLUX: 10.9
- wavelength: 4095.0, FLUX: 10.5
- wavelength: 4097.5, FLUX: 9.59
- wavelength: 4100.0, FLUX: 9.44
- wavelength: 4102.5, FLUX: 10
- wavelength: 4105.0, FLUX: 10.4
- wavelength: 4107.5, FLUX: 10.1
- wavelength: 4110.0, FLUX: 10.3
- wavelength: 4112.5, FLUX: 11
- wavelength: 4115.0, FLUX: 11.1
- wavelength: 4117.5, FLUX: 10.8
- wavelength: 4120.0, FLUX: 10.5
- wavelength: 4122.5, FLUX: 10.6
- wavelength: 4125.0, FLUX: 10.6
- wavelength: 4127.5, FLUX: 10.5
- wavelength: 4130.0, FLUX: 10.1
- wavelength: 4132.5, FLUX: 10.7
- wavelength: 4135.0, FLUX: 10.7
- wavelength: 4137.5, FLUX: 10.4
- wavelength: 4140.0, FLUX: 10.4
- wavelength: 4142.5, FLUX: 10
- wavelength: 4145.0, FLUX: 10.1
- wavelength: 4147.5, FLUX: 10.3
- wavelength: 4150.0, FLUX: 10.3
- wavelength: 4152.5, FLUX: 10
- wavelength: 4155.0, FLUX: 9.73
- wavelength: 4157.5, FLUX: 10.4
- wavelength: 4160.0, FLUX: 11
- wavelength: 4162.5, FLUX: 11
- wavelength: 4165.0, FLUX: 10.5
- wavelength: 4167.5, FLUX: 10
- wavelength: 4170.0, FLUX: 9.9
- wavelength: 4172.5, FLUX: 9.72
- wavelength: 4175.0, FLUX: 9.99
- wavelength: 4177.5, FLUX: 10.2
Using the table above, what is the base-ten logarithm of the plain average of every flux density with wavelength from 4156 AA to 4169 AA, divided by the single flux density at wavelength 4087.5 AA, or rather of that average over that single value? -0.03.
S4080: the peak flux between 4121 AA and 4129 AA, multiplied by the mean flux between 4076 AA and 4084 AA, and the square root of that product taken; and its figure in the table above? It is 10.5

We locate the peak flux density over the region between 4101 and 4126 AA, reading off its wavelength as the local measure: 4115.0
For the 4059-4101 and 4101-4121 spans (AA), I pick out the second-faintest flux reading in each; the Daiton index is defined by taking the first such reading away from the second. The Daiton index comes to 0.53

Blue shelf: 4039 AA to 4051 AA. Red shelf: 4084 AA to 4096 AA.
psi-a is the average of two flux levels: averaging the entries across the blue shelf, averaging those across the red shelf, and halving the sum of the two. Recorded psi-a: 10.7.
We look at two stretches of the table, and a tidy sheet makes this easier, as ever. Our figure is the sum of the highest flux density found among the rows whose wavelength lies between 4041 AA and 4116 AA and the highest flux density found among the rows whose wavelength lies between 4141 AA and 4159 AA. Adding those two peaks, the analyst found 21.70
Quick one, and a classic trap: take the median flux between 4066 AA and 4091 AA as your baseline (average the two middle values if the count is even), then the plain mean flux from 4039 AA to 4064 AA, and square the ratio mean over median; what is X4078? 0.97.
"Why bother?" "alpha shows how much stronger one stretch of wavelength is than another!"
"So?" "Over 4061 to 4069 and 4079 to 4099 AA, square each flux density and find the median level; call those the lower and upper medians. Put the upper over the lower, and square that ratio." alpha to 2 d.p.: 1.61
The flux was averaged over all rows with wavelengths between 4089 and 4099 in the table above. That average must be 10.5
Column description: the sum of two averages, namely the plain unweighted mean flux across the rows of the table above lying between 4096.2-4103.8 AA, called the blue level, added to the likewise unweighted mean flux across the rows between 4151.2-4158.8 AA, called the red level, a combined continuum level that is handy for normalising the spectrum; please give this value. 19.7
